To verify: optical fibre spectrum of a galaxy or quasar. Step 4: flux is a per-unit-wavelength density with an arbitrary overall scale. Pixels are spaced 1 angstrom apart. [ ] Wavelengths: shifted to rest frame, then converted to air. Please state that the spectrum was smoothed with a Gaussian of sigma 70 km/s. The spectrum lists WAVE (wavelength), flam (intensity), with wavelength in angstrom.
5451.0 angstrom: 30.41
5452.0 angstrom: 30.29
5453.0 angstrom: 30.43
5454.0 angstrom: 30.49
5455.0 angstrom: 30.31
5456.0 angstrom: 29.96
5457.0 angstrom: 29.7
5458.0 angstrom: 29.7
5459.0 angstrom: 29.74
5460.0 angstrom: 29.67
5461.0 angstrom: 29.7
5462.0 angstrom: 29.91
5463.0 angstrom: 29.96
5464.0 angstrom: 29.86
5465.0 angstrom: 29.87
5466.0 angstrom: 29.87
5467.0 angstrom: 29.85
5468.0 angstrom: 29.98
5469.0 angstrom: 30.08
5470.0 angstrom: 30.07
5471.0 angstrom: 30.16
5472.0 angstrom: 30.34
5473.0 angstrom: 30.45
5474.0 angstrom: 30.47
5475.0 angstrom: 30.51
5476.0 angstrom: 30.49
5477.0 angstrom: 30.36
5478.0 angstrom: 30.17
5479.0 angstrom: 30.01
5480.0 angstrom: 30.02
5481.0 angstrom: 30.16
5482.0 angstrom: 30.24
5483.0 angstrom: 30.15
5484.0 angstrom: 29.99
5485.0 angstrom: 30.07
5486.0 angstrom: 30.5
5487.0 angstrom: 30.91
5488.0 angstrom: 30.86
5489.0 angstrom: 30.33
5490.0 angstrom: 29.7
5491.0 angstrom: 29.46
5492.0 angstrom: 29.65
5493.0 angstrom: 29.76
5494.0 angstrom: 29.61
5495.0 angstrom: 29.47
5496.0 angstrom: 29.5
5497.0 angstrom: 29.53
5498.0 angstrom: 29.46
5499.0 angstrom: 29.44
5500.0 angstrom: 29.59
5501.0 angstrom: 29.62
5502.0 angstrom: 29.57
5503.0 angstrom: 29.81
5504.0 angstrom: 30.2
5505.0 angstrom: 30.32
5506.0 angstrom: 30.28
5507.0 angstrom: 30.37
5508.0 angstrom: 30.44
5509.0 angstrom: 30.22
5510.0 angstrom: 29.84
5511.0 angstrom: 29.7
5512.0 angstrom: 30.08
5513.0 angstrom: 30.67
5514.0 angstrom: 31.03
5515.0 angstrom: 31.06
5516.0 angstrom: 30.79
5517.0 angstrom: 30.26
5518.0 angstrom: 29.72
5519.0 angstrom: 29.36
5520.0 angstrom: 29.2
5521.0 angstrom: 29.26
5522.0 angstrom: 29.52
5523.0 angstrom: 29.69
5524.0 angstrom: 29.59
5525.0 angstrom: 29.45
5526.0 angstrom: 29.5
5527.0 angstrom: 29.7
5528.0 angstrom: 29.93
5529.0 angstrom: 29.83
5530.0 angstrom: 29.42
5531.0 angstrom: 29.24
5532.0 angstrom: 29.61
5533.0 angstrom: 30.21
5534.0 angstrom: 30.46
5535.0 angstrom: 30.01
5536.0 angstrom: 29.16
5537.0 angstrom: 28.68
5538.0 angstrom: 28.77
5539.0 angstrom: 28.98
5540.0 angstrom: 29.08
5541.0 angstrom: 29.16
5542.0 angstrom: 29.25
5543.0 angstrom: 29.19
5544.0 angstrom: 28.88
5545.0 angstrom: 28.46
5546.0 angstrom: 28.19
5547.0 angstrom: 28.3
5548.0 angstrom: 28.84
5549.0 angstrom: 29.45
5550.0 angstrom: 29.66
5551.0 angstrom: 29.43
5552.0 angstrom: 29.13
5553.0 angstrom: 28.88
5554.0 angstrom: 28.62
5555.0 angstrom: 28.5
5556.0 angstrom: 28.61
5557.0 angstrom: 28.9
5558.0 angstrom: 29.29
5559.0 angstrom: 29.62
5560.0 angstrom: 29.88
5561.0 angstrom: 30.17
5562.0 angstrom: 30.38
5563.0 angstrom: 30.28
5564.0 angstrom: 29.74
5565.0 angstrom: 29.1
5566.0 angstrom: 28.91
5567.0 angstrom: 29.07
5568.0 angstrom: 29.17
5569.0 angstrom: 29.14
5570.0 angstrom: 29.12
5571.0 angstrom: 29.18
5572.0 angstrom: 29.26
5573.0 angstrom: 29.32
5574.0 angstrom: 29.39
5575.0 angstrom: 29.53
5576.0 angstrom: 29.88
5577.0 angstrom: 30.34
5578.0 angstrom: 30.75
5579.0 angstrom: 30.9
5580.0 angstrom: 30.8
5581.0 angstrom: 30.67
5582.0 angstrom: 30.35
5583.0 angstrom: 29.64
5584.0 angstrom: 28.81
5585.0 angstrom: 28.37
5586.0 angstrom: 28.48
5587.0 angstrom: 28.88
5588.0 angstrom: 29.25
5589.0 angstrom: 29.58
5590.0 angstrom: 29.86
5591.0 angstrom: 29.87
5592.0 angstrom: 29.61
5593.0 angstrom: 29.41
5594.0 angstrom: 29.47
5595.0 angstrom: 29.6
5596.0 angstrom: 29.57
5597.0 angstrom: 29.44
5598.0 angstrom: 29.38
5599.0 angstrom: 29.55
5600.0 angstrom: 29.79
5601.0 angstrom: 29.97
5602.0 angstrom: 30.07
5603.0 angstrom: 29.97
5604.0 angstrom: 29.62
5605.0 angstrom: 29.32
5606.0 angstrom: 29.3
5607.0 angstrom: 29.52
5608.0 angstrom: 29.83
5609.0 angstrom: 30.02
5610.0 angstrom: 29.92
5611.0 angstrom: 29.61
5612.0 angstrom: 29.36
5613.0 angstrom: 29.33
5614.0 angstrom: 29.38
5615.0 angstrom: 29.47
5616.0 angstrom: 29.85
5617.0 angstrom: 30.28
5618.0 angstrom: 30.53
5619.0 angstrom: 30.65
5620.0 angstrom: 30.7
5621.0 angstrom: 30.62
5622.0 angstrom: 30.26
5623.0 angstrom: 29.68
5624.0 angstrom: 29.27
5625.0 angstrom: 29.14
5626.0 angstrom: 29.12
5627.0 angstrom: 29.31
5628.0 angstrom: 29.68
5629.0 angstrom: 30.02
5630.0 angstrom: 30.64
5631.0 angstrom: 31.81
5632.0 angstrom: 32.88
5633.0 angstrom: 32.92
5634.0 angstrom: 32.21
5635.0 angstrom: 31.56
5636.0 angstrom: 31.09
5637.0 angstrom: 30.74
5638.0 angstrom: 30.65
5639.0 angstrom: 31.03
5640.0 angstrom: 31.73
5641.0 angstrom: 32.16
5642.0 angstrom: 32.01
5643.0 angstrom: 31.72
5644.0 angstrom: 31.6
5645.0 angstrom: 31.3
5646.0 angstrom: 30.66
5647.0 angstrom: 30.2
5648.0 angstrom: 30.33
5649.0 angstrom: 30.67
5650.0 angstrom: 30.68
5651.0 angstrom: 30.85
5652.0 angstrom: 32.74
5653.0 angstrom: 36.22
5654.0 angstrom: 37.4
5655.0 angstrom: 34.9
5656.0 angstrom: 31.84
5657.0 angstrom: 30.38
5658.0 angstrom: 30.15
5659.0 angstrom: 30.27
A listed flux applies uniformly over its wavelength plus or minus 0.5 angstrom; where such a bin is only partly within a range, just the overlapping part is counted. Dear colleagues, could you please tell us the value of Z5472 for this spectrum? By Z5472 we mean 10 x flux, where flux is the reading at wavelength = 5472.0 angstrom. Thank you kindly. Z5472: 303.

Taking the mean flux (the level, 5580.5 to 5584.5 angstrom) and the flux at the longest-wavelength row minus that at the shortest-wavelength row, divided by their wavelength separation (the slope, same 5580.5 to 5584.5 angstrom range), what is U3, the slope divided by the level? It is -0.021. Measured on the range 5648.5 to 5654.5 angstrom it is 0.041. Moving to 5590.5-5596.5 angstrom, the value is -0.002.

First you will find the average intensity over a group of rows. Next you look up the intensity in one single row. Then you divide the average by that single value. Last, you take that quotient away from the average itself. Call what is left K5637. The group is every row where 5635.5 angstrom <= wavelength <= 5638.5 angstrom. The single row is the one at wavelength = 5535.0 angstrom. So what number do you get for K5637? 29.8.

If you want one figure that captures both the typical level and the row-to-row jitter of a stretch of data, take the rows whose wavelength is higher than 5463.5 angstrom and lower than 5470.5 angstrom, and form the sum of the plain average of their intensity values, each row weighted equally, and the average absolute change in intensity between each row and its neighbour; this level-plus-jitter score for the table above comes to 30.0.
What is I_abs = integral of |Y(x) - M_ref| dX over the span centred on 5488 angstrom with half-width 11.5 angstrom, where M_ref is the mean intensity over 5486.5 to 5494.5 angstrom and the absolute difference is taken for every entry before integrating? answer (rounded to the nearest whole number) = 8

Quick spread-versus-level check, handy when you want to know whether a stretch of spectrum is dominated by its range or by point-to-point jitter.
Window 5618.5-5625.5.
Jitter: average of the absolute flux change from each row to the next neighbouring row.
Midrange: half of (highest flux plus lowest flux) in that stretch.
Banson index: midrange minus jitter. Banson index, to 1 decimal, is 29.7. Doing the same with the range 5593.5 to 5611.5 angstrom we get 29.5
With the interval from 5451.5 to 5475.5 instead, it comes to 30.0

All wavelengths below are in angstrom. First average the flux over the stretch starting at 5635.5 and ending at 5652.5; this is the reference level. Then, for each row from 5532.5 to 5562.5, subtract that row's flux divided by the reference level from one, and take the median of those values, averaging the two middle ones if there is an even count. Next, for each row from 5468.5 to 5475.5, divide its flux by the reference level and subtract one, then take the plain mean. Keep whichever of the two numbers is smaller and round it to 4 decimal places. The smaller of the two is -0.0285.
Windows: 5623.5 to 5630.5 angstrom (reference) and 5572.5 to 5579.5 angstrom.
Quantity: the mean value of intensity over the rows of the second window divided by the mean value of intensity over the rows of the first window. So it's 1.01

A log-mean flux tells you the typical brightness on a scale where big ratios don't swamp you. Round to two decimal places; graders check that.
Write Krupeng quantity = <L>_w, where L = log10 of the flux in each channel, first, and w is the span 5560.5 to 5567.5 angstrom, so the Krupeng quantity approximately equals 1.47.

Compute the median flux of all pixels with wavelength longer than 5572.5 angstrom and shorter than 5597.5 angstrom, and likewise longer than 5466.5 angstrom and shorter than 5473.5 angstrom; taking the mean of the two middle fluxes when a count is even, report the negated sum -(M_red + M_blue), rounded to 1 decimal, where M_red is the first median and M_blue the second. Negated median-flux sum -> -59.7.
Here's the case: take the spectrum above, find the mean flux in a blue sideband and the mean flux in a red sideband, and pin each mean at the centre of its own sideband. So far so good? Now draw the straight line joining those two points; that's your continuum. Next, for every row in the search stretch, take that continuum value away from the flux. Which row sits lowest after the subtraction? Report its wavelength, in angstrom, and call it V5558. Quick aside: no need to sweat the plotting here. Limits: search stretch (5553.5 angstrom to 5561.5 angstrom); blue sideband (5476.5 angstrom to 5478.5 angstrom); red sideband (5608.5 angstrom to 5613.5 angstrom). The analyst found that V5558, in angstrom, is 5555.0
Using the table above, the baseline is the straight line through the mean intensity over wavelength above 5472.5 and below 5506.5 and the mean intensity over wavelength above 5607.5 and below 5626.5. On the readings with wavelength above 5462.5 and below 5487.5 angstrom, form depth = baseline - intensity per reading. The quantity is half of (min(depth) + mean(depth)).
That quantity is -0.51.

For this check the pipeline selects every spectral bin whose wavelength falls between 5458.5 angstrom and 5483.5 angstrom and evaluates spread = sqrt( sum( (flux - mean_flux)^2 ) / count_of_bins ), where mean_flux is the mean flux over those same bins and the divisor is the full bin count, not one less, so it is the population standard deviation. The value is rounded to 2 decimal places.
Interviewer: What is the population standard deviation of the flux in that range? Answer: 0.25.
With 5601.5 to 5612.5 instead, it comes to 0.28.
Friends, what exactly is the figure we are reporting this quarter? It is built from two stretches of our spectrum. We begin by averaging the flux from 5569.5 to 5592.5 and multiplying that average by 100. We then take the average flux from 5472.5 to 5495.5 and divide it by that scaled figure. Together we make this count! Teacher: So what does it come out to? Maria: 0.0102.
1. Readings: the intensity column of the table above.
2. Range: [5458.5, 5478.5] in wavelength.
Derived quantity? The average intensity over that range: 30.1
